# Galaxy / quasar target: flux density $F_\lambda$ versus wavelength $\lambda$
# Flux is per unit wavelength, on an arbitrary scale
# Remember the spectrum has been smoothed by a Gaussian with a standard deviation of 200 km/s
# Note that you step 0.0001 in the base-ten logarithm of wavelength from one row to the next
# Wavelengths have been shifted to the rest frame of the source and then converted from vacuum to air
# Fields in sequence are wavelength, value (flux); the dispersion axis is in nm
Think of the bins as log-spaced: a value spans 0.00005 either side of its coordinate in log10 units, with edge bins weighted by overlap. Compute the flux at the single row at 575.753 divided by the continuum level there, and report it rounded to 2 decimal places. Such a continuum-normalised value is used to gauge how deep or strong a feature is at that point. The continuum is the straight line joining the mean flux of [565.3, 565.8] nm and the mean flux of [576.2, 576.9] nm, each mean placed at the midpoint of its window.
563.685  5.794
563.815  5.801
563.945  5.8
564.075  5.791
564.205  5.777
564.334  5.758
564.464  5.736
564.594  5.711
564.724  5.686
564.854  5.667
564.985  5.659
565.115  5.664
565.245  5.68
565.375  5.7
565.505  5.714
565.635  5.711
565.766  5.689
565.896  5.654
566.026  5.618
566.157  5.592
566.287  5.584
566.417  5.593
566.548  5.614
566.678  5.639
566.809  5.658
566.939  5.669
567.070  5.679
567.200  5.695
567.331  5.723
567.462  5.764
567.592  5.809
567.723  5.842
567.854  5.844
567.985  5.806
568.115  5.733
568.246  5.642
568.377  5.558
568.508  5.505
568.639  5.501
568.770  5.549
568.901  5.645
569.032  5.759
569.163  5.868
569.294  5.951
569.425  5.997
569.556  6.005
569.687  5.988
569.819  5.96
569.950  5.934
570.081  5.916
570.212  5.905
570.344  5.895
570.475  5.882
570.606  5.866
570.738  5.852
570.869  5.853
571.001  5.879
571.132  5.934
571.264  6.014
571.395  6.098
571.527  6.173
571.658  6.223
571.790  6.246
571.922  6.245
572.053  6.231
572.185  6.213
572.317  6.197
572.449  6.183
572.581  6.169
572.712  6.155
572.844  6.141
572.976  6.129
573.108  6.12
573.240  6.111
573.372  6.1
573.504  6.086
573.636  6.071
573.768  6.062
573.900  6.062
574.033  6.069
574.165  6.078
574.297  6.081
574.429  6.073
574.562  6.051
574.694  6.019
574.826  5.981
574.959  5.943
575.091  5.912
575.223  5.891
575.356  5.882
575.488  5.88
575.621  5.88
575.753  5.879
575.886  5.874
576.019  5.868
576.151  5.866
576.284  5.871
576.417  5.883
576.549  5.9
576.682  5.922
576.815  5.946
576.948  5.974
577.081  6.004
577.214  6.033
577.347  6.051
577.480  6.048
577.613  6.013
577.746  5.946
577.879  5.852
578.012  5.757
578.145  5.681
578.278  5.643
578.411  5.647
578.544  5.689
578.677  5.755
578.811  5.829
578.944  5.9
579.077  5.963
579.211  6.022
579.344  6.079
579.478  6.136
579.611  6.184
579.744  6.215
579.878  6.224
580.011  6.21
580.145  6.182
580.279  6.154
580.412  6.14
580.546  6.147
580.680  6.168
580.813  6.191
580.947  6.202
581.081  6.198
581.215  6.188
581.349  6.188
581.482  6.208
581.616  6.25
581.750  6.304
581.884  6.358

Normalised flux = 1.00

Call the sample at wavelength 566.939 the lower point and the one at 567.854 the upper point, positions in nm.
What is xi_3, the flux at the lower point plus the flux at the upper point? 11.5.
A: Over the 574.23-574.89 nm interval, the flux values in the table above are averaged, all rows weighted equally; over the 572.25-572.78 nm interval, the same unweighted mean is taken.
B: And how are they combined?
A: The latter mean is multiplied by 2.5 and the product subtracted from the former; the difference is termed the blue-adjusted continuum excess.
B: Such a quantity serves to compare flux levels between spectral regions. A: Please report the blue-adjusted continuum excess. -9.4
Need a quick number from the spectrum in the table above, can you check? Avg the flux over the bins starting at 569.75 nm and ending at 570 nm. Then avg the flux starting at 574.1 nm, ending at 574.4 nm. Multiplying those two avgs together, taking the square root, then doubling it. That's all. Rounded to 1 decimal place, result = 12.0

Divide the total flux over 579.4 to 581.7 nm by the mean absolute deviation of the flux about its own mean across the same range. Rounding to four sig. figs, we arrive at 4460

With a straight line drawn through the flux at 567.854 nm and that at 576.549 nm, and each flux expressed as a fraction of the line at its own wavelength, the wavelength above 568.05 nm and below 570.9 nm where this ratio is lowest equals 568.639 nm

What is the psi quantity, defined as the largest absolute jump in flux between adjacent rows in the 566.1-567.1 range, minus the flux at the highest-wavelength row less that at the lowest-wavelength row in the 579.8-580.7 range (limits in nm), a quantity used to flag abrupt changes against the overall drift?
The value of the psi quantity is 0.08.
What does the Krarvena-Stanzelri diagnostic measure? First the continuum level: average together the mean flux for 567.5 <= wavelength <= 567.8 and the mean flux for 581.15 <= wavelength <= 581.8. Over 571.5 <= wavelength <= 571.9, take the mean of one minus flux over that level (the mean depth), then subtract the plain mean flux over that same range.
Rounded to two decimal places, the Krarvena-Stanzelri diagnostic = -6.25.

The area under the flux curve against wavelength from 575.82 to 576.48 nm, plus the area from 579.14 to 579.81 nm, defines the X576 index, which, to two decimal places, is 7.98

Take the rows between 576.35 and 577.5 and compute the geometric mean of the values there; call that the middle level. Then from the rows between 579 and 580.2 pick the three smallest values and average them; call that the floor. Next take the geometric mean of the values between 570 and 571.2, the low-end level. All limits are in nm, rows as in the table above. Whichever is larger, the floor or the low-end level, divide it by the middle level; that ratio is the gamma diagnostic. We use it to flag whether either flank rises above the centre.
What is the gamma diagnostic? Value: 1.01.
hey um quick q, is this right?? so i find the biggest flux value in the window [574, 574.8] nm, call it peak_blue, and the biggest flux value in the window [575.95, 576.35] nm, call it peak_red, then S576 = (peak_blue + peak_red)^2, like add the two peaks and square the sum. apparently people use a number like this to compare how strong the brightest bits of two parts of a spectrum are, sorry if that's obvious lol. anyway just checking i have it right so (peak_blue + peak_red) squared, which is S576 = 143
